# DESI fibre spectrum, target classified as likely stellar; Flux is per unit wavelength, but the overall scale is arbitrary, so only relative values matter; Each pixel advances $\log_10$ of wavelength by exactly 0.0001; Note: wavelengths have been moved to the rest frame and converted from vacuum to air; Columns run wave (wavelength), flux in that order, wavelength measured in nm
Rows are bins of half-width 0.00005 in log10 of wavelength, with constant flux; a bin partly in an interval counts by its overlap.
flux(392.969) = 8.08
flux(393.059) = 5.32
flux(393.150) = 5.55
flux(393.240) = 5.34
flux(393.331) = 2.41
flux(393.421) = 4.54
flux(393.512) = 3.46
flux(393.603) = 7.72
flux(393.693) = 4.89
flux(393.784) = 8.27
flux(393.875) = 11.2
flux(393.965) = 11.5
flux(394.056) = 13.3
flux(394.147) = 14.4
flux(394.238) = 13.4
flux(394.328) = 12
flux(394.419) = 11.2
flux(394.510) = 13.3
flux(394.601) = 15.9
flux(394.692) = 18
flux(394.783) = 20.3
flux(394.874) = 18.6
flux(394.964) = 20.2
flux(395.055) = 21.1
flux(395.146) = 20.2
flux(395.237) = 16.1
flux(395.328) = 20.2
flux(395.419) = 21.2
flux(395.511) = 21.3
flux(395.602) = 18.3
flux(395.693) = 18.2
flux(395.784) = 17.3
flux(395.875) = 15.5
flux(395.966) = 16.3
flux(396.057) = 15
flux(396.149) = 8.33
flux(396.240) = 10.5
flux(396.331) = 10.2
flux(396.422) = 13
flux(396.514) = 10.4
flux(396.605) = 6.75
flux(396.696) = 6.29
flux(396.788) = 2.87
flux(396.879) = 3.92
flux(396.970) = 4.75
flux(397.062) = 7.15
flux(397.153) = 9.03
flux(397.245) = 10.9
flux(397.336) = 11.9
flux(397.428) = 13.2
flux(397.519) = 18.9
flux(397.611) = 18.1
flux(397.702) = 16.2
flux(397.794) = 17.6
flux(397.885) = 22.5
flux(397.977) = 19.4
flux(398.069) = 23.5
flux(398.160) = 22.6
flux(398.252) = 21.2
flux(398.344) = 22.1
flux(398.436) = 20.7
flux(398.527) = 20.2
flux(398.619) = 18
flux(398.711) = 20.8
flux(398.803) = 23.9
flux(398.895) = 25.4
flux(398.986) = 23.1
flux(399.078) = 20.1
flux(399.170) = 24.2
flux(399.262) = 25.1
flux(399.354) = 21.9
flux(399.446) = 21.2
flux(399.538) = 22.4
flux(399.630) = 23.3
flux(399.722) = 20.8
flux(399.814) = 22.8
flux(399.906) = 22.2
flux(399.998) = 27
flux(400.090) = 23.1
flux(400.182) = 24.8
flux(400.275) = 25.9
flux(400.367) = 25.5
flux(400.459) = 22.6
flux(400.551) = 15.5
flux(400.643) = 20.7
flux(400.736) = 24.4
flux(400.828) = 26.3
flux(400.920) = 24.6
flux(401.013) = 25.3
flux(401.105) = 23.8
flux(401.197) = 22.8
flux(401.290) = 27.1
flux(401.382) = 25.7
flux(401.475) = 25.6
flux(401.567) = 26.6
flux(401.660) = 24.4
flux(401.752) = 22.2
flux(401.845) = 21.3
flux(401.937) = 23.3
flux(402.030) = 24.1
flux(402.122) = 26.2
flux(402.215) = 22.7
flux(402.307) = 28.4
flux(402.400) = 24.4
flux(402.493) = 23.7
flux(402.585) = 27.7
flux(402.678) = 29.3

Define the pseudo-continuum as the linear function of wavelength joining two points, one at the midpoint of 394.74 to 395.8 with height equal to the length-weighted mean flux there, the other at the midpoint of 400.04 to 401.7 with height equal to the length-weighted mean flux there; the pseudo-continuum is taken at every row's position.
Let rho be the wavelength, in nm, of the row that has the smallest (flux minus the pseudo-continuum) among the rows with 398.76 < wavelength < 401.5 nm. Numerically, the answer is 400.551 nm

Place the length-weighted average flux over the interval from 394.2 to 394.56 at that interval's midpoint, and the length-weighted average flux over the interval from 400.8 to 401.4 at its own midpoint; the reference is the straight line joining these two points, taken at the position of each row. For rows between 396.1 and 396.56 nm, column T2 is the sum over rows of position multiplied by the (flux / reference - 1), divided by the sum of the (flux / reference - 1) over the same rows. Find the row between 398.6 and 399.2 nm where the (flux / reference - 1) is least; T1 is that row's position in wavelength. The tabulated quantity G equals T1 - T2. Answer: 2.31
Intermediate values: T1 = 398.619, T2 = 396.31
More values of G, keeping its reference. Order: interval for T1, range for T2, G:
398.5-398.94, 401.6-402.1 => -3.23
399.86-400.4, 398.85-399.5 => 0.86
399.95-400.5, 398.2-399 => 1.74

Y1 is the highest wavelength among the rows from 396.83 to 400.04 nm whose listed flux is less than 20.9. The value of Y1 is 399.722 nm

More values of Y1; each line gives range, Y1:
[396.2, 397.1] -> 397.062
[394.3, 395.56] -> 395.328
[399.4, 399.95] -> 399.722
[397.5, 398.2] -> 397.977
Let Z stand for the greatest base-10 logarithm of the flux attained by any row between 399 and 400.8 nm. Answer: 1.43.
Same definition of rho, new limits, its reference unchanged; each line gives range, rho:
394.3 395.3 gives 394.419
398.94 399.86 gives 399.078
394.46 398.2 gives 396.788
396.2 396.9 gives 396.788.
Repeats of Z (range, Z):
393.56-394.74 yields 1.26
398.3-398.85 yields 1.38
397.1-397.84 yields 1.28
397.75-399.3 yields 1.40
